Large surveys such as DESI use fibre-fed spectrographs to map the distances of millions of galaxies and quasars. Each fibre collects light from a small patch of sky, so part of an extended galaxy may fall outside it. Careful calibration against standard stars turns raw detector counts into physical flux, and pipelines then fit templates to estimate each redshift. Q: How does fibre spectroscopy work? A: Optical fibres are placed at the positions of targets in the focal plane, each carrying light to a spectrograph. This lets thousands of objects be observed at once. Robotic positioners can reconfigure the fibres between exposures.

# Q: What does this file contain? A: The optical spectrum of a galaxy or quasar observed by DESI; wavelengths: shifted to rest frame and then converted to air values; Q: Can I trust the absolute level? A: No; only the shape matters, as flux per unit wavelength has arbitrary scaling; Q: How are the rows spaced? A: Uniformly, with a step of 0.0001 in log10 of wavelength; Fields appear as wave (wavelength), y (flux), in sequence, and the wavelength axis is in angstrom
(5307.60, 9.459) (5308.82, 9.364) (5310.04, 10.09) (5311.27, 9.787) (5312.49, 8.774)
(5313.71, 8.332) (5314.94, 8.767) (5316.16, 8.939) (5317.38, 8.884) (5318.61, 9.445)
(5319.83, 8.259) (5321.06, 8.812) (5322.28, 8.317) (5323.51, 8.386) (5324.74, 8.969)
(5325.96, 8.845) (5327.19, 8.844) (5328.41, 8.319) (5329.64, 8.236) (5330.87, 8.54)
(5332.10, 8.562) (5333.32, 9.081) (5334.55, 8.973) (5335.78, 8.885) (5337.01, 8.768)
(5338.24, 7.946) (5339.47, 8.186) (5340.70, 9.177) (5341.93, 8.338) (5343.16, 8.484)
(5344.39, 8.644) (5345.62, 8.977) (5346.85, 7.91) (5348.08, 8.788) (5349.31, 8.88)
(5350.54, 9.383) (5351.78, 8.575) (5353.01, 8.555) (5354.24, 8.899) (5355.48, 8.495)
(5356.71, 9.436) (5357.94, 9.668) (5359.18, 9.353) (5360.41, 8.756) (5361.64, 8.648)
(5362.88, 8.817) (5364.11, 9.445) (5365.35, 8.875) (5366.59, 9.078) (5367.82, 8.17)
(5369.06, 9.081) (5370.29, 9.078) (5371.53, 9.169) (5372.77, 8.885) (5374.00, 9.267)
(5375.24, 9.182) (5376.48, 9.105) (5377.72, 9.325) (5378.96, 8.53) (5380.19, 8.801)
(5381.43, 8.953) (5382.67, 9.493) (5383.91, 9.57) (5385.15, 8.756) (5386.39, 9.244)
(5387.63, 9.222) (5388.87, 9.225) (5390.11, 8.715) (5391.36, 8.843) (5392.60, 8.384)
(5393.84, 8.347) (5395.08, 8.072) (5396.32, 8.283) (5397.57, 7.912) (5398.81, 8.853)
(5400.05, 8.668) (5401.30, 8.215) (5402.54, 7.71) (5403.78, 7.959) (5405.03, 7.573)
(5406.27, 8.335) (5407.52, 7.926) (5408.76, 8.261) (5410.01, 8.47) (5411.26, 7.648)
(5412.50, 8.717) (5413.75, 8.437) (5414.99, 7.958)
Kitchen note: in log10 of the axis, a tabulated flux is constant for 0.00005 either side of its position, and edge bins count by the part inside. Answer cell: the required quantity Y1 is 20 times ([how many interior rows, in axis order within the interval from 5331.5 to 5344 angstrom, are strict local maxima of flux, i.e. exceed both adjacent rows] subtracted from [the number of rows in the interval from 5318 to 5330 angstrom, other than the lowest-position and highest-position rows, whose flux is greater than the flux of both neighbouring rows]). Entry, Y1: 0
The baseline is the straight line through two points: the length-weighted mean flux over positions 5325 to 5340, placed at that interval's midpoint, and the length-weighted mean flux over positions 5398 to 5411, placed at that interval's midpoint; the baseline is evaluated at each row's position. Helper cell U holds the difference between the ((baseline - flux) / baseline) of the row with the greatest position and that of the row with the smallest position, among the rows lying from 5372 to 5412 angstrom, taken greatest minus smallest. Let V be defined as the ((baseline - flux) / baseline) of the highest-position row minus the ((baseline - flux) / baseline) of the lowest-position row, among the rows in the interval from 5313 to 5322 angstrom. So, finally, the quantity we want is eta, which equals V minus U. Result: -0.18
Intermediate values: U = 0.12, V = -0.060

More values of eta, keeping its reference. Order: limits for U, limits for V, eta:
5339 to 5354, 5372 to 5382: 0.04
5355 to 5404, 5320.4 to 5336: -0.05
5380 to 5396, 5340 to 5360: -0.11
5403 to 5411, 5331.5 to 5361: 0.02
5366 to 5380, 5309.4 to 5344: 0.10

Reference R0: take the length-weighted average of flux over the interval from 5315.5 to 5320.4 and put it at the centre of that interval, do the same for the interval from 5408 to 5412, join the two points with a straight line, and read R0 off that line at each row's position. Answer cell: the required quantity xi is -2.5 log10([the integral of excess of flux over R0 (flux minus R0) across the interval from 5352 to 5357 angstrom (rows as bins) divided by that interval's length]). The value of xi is 1.8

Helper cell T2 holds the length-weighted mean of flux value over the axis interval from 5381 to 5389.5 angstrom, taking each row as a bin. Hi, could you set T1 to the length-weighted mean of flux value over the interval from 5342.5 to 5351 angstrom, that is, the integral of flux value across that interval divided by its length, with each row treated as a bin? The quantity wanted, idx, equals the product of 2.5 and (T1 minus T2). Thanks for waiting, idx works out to -1.2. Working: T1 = 8.7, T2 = 9.21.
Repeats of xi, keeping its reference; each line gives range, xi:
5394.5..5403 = 4.2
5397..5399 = 3.2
